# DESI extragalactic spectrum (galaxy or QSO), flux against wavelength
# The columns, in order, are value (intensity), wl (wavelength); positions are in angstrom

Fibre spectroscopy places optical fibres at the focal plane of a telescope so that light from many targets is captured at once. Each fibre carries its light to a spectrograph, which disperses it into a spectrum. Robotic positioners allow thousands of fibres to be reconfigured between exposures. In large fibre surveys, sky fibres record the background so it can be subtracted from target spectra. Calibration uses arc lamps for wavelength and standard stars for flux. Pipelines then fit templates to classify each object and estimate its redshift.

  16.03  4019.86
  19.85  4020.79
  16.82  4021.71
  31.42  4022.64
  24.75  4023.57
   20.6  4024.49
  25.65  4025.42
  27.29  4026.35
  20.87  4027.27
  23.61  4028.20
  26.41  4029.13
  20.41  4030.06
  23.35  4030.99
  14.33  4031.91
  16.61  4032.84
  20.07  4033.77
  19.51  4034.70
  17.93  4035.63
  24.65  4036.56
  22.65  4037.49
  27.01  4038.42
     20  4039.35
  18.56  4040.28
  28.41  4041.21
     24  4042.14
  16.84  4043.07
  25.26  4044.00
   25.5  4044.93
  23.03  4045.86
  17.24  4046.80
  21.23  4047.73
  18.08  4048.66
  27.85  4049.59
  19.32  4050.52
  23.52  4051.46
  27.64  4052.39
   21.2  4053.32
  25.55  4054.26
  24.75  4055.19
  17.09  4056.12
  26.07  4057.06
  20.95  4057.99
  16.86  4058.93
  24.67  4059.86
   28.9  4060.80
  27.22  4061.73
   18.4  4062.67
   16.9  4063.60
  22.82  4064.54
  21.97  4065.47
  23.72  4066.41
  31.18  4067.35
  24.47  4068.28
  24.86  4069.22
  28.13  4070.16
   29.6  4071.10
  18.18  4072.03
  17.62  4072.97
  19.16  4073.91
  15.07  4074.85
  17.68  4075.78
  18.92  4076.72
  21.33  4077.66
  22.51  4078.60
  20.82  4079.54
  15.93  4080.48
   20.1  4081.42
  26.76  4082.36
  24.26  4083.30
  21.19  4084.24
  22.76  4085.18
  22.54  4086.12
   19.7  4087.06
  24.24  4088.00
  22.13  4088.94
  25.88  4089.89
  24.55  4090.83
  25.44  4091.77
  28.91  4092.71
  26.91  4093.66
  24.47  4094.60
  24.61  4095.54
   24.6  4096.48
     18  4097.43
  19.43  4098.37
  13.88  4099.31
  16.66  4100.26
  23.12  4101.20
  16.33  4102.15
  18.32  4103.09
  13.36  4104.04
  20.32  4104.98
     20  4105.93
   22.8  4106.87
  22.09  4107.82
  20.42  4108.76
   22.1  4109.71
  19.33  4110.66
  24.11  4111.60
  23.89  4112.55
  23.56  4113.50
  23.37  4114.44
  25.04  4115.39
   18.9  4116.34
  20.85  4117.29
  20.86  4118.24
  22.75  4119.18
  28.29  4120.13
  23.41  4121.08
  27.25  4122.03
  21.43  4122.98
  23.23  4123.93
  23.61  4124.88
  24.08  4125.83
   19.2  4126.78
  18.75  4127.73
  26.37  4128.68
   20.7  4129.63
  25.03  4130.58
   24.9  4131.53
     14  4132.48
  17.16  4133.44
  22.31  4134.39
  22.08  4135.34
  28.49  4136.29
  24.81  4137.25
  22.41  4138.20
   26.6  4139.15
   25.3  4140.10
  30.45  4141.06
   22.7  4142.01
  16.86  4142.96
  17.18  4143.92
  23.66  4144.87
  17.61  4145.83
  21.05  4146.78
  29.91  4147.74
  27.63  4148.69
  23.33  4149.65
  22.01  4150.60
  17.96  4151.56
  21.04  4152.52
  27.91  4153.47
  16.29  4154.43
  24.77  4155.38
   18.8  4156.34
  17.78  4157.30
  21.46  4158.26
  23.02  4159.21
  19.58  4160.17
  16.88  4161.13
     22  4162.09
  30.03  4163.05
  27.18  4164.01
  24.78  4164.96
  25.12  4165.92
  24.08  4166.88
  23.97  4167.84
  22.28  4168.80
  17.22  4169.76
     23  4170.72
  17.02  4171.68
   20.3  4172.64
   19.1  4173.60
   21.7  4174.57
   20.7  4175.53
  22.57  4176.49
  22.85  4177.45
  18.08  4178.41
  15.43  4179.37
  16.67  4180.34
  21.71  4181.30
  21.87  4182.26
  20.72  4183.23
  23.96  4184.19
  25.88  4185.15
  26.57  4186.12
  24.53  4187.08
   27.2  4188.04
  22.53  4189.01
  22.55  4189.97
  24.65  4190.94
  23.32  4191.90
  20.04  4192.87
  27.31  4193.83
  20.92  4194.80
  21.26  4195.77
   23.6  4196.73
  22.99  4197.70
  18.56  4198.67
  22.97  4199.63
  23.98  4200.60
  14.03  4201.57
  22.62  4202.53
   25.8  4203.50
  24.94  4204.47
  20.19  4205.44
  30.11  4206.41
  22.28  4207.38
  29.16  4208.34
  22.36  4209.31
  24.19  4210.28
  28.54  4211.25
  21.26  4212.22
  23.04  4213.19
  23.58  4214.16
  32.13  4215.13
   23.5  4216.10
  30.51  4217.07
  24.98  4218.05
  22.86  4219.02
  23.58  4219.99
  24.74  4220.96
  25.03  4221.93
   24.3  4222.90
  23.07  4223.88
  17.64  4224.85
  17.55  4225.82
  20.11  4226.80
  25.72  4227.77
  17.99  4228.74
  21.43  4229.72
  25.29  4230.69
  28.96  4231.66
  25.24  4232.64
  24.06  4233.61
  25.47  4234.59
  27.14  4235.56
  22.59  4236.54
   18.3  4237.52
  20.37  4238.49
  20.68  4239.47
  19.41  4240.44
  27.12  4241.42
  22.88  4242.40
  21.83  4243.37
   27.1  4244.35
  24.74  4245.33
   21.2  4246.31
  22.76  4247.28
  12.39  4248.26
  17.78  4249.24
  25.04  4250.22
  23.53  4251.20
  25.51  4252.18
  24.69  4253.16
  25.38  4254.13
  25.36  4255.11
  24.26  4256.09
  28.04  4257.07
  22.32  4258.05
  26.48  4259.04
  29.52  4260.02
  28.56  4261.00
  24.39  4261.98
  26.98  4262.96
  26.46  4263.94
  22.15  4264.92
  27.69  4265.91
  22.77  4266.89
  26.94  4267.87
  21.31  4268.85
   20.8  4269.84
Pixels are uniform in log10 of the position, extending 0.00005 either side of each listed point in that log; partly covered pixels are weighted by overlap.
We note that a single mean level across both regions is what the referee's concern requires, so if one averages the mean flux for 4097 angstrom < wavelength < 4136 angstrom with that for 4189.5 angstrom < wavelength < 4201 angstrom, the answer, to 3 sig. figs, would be 22.0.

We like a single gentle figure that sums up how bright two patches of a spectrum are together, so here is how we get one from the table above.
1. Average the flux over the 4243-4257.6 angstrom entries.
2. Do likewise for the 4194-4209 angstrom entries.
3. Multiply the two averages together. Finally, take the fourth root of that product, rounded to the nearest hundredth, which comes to 4.81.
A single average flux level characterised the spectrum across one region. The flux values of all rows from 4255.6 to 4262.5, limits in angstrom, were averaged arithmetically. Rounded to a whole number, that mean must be 26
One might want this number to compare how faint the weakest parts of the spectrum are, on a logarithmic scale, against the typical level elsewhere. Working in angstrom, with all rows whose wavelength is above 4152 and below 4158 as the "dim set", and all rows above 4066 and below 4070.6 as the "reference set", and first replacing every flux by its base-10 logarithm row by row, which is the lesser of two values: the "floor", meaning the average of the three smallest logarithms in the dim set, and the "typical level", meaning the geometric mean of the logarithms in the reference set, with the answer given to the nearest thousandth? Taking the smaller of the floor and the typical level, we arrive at 1.245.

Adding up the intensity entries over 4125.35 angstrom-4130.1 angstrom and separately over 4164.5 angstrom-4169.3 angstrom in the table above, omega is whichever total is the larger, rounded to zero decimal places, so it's 120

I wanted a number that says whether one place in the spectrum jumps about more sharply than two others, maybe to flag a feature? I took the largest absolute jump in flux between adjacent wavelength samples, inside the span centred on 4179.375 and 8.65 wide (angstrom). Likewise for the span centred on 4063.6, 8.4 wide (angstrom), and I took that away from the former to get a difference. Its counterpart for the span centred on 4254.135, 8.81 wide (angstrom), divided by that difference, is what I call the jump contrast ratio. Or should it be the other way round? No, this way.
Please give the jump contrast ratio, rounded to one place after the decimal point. -1.5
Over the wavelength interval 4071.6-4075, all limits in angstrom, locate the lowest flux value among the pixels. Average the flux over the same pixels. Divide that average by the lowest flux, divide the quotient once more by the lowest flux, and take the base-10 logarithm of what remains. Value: -1.11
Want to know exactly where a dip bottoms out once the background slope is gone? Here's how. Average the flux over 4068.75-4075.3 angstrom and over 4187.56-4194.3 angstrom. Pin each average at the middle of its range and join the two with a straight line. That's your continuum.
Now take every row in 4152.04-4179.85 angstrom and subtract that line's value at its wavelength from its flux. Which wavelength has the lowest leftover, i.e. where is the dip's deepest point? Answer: 4179.37 angstrom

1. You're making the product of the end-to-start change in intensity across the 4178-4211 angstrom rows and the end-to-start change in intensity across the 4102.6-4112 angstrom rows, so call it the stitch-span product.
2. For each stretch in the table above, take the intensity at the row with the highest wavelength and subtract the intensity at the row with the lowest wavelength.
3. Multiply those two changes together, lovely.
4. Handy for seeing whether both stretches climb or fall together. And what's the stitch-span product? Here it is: 35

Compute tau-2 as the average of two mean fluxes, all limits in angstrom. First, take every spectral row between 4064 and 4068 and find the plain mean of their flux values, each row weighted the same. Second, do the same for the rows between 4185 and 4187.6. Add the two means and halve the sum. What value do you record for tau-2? 25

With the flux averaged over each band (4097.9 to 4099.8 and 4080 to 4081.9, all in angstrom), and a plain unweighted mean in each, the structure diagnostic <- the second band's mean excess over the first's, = 1.4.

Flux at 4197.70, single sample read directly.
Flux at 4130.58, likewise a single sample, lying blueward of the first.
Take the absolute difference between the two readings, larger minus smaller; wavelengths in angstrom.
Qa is 2.0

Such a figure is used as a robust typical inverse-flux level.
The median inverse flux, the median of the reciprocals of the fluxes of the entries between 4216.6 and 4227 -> 0.042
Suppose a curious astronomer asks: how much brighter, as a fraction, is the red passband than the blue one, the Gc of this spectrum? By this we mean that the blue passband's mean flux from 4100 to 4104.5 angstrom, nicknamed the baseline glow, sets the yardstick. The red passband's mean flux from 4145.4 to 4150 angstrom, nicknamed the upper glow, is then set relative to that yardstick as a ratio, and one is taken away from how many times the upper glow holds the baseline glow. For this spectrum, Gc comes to 0.36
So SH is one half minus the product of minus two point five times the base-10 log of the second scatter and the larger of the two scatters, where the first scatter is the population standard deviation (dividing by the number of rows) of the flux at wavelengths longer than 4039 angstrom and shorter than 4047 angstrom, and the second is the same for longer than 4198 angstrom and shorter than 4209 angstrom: 7.5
